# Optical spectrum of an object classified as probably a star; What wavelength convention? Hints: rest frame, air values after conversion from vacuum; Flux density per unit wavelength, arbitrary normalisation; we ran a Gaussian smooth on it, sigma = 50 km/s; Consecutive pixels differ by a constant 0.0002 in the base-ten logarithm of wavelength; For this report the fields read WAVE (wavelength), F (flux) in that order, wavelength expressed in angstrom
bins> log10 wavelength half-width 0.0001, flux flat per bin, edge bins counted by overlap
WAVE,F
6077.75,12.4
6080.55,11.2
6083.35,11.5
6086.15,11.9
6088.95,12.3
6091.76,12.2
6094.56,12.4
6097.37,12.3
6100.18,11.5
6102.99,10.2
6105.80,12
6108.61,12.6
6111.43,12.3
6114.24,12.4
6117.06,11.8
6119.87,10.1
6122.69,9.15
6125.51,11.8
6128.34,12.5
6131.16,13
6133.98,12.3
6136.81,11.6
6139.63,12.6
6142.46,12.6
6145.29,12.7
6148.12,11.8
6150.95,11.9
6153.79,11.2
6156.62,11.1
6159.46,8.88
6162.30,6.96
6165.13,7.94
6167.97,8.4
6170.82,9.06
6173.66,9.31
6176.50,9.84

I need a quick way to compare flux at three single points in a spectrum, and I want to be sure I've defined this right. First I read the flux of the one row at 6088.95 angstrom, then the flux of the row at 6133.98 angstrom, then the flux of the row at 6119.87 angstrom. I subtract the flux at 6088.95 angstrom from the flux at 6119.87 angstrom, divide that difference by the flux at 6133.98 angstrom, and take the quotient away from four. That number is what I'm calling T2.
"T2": 4.18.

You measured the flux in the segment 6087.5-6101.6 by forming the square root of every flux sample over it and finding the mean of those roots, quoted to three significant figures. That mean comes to 3.48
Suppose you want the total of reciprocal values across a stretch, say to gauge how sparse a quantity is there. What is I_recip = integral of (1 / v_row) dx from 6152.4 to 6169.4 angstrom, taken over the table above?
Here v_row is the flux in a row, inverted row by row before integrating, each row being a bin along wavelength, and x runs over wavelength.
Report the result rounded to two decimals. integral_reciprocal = 1.93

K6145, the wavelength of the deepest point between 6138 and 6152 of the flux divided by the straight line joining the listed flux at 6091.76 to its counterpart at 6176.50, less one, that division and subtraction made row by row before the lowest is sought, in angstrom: 6148.12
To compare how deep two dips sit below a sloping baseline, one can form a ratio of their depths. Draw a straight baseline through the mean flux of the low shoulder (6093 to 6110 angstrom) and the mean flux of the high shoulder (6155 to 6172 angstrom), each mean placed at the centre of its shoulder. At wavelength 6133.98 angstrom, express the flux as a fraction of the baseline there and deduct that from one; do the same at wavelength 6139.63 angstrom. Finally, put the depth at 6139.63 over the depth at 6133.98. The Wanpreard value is 1.3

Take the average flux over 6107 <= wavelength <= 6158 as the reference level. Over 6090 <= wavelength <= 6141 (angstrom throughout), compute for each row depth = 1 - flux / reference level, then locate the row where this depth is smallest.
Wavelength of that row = 6131.16 angstrom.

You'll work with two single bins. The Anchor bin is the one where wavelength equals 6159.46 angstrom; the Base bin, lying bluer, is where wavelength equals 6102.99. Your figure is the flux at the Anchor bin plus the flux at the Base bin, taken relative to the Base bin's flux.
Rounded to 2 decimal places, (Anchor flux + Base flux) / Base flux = 1.87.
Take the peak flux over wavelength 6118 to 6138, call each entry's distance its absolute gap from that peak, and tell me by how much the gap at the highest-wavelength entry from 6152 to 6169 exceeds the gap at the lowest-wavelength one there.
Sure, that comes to 2.8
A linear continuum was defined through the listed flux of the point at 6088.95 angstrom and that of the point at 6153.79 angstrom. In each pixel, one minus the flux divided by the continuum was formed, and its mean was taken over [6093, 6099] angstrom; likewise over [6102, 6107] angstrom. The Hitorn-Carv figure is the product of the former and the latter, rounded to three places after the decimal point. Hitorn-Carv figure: -0.001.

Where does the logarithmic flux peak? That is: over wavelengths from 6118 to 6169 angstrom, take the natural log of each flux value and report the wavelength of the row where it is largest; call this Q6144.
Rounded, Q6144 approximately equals 6131.16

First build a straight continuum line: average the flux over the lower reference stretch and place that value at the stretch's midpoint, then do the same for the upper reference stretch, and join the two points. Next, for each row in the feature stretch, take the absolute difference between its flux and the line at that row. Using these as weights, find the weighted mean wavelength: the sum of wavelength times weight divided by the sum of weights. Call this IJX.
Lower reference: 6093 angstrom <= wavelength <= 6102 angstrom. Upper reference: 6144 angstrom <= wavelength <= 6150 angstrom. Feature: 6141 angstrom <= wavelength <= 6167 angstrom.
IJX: 6160.0 angstrom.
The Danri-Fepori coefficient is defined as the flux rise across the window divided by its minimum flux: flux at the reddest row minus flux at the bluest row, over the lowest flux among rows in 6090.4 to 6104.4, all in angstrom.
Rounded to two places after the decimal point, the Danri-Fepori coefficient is -0.20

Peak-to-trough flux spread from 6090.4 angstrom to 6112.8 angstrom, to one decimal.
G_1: 2.4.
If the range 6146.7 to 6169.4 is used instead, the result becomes 4.9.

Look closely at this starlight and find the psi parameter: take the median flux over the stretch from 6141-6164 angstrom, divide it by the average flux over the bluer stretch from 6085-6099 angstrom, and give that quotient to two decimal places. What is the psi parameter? 0.94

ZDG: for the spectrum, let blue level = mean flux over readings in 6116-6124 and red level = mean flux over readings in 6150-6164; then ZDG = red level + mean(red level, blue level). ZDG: 20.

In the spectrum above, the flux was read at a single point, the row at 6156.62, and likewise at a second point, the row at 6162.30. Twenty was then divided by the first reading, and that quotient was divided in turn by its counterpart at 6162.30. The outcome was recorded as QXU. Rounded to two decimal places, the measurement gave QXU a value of 0.26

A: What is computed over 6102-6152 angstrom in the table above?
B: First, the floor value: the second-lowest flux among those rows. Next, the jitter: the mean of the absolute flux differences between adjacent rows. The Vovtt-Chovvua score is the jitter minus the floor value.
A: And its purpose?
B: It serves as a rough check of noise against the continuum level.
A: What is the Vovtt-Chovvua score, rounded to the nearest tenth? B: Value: -9.3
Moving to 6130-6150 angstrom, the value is -11.2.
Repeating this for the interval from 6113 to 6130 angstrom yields -8.8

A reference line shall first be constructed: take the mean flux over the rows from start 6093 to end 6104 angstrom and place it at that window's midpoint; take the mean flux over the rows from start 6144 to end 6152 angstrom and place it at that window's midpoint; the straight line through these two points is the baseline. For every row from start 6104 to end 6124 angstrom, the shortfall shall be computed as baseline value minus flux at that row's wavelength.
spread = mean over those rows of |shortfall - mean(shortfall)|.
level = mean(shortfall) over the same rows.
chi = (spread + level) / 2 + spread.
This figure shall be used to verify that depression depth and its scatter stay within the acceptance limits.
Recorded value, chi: 1.8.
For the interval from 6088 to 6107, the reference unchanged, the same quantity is 0.8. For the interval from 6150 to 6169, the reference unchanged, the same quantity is 3.9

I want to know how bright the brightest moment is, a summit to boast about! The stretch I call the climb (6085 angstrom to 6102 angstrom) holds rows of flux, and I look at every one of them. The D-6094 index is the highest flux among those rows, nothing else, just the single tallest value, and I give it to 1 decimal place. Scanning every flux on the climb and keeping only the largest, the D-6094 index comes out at 12.4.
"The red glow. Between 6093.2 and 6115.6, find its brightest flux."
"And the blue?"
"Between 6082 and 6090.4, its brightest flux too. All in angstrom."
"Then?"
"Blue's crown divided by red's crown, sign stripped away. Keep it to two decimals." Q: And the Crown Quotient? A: 0.98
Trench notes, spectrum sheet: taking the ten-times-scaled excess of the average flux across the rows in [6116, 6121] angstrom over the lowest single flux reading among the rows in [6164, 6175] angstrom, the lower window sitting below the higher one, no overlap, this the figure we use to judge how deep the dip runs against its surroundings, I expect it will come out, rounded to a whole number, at 30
